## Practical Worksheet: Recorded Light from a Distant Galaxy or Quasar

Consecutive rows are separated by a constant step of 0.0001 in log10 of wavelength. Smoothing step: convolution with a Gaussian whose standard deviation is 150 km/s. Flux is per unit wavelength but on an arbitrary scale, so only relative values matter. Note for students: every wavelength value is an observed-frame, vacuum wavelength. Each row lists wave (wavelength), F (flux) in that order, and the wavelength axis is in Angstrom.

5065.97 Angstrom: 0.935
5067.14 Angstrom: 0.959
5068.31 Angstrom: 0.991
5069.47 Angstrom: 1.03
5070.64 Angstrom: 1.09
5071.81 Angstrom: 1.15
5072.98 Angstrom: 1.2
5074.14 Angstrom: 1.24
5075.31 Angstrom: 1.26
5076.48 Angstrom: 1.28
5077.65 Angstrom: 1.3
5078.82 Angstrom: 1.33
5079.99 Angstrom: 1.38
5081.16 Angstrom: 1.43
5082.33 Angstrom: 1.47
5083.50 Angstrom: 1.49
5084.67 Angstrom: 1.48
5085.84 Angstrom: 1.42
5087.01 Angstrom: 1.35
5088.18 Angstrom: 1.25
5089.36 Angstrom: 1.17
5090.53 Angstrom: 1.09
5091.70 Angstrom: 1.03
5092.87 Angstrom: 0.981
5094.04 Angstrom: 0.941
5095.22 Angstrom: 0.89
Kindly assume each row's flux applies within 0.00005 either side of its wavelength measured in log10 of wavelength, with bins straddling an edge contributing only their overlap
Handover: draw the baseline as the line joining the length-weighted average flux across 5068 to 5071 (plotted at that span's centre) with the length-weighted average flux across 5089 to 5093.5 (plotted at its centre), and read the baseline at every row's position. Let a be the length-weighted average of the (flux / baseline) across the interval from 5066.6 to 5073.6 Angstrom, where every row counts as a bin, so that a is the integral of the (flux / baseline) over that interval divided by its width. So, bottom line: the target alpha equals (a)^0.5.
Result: 1.02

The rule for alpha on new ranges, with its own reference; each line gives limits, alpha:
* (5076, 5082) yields 1.13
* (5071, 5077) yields 1.08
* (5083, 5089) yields 1.15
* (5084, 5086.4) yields 1.17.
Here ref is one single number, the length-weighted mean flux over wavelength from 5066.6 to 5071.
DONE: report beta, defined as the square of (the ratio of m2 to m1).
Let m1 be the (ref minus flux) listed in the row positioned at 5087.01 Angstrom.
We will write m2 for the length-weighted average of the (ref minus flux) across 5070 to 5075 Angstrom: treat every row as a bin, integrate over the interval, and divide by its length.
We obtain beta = 0.2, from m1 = -0.34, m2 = -0.16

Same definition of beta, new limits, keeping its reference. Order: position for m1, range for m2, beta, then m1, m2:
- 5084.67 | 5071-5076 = 0.2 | -0.47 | -0.19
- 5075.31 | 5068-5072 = 0.0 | -0.25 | -0.05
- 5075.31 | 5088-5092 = 0.2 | -0.25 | -0.12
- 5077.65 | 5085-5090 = 1.0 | -0.29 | -0.29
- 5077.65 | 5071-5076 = 0.5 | -0.29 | -0.19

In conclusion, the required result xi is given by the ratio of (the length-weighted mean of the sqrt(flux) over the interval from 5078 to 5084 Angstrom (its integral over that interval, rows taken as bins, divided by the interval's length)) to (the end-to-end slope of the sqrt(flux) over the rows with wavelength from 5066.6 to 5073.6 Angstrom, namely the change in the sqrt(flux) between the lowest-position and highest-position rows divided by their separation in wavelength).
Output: 60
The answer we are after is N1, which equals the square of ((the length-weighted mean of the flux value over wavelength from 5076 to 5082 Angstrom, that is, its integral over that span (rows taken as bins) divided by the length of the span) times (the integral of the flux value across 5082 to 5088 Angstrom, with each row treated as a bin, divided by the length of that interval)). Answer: 3.72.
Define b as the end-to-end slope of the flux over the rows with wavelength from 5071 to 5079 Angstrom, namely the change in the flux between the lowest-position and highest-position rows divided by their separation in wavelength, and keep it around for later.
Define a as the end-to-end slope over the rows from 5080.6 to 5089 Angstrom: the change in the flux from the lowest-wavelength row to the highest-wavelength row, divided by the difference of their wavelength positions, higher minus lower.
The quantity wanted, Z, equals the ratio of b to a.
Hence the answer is -1.0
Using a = -0.026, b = 0.026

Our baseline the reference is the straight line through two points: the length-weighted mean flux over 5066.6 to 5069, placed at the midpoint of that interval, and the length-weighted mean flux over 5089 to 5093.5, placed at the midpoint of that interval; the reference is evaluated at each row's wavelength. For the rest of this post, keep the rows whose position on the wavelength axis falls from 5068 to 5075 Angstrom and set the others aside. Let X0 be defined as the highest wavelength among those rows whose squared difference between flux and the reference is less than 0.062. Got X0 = 5074.14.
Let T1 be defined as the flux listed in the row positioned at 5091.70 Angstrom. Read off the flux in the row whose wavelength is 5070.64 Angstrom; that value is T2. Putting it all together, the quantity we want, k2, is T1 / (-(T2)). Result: -0.94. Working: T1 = 1.03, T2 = 1.09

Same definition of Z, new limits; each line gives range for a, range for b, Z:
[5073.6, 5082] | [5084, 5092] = -2.4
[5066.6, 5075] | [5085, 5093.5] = -1.6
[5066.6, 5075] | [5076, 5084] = 0.7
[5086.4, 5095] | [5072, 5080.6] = -0.4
